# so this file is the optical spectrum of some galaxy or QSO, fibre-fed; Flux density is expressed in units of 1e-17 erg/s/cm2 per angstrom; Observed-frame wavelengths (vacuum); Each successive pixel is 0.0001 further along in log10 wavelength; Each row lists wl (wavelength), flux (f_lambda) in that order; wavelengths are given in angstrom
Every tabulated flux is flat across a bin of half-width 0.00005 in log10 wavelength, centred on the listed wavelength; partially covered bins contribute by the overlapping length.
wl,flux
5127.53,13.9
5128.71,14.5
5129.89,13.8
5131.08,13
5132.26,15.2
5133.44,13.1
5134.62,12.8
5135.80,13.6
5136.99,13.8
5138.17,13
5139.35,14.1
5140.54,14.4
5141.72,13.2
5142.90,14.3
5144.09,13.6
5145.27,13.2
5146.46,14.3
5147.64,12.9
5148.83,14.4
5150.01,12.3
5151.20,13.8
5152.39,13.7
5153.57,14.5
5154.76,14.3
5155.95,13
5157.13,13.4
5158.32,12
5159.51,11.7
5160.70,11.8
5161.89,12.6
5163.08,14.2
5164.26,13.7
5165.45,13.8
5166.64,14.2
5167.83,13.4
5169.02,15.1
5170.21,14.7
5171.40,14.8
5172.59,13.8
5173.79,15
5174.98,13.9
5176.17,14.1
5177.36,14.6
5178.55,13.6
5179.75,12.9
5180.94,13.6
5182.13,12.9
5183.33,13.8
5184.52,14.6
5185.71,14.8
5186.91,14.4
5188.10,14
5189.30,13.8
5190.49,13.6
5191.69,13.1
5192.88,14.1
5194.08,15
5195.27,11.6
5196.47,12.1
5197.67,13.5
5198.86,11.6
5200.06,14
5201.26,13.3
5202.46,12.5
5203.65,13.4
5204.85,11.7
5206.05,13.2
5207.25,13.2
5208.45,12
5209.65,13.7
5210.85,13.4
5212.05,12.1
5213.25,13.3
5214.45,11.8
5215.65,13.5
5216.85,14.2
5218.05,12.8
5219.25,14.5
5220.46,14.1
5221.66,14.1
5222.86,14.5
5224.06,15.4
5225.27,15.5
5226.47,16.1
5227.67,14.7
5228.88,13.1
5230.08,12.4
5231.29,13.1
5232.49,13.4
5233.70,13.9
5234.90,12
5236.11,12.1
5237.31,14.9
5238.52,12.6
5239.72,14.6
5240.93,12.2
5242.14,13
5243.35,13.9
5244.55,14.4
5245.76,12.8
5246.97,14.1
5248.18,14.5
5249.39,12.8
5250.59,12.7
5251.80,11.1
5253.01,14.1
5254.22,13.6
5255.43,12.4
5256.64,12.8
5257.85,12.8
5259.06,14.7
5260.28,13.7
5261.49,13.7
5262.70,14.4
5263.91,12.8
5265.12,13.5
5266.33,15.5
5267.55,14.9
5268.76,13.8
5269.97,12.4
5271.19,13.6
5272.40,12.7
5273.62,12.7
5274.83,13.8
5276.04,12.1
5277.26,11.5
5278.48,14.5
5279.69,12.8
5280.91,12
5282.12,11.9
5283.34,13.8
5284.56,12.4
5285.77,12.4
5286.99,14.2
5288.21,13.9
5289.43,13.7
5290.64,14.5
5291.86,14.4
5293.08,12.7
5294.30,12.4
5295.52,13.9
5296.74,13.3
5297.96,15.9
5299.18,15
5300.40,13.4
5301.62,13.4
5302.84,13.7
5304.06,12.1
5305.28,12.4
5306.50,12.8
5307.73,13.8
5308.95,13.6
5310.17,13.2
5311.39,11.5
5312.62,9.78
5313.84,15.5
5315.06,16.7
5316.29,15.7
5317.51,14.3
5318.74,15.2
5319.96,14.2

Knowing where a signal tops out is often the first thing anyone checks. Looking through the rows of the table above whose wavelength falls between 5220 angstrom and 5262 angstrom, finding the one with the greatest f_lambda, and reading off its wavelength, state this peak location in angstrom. 5226.47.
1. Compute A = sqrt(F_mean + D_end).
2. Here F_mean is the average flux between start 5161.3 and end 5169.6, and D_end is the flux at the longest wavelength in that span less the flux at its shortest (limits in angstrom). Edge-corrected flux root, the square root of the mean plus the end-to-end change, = 4.0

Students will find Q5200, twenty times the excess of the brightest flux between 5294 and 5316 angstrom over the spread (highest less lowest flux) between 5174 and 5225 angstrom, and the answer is 258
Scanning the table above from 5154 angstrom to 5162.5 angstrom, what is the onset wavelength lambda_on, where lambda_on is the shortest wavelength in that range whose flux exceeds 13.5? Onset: 5154.76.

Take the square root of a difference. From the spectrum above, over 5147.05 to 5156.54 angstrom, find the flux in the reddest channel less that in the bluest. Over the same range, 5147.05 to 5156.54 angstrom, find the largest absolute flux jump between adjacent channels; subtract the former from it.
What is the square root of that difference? 1.4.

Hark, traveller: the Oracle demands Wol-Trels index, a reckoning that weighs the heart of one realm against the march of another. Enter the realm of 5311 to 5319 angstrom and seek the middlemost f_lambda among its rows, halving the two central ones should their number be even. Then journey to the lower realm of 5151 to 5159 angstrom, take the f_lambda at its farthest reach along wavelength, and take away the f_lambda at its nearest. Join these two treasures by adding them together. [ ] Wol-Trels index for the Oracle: 13.4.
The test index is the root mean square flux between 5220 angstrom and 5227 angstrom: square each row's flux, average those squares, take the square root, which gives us 15.0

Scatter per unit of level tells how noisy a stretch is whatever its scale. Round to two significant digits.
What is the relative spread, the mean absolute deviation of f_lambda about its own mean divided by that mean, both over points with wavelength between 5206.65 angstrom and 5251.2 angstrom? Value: 0.067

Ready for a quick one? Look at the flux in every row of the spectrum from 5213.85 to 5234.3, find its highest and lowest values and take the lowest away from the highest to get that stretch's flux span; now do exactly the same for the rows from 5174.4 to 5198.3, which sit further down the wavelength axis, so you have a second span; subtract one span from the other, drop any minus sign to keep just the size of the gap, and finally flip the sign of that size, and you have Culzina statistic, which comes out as -0.9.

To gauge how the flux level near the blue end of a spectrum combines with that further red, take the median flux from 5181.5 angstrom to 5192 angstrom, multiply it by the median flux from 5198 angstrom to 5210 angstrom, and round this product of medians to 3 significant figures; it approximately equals 182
